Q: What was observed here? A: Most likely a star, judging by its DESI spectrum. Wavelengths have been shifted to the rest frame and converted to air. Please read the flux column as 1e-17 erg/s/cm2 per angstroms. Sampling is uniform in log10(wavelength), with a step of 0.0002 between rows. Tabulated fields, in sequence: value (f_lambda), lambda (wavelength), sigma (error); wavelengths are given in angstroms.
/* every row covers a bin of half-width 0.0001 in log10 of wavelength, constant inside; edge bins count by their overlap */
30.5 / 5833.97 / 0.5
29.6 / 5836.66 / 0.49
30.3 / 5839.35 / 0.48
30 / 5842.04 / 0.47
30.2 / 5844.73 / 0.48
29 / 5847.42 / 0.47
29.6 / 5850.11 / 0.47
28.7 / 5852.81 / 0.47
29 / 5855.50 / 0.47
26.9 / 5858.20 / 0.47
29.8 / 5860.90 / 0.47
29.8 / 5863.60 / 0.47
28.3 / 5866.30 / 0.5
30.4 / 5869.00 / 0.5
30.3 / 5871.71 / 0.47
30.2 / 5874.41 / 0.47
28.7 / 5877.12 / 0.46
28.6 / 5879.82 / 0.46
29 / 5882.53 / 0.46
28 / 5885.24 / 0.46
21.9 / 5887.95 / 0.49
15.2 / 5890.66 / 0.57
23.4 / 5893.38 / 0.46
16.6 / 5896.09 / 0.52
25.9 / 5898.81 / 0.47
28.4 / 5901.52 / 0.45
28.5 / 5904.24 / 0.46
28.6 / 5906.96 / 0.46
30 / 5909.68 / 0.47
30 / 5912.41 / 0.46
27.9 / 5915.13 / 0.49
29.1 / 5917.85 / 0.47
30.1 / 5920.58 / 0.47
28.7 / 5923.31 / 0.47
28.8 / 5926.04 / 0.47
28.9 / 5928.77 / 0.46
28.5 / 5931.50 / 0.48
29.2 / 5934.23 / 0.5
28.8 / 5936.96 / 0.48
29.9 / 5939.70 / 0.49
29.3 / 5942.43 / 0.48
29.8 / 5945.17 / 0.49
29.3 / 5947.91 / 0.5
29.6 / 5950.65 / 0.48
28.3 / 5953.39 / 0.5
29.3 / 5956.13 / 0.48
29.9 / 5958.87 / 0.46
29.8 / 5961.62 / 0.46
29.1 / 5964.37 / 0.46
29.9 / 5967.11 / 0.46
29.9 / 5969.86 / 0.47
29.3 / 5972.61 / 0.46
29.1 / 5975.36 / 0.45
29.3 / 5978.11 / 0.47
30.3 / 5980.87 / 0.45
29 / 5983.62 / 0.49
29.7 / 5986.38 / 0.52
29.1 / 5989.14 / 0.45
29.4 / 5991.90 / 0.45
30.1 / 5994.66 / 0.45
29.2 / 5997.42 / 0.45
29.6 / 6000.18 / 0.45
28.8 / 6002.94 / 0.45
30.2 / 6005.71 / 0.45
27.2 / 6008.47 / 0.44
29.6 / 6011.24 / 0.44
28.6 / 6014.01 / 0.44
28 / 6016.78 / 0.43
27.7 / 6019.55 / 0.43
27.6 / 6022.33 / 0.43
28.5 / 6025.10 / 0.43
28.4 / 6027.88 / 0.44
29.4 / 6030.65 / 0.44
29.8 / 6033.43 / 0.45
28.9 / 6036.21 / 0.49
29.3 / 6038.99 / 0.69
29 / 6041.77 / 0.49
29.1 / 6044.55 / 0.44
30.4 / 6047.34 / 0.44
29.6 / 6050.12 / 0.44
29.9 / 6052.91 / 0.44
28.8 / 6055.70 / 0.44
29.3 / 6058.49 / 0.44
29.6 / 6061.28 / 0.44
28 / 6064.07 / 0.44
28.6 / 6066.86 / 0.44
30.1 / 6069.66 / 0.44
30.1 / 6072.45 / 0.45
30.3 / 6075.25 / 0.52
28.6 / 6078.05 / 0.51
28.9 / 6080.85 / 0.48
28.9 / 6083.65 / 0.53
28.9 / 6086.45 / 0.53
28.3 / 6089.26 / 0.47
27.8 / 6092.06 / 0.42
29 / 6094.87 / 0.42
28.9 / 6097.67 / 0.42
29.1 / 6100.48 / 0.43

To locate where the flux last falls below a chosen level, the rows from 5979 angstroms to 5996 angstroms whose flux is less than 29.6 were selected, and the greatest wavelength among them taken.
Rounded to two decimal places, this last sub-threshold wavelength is 5991.90 angstroms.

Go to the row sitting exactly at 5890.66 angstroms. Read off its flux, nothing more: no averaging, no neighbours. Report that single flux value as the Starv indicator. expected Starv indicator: 15.2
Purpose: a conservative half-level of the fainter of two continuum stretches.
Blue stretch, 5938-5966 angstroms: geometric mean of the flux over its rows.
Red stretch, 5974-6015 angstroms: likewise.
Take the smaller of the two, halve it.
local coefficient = 14.6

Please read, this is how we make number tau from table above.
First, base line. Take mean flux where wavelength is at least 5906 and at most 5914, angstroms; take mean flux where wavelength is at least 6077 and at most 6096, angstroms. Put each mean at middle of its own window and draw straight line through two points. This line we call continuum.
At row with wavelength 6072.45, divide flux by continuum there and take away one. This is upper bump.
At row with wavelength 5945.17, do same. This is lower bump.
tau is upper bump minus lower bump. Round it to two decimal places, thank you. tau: 0.03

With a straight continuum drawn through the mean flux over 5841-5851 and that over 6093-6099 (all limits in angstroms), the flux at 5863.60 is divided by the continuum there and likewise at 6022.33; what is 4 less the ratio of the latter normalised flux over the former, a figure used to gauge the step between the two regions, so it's 3.06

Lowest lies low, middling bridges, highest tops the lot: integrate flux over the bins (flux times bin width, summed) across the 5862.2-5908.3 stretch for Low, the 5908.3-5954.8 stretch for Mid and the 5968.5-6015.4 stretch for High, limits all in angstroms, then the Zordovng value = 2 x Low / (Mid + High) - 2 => -1.103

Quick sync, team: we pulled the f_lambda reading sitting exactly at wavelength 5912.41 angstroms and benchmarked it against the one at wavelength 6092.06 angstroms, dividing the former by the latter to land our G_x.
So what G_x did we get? 1.08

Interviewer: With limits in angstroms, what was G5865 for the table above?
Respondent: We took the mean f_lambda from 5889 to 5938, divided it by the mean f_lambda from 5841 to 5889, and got 0.94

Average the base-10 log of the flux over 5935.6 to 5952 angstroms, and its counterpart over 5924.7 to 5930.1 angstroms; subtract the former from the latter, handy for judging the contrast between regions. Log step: -0.009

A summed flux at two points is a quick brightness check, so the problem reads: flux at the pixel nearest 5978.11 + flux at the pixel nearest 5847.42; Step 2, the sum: 58.3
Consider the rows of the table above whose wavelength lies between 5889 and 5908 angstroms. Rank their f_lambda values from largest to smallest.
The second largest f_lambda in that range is 28.5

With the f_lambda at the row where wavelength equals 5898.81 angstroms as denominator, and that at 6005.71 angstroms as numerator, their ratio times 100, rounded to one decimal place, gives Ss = 116.6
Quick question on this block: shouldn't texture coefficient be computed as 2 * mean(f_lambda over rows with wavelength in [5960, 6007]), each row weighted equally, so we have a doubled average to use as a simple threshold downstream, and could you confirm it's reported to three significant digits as 59.0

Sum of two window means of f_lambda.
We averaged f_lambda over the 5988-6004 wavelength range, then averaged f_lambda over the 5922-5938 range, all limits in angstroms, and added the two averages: 58.2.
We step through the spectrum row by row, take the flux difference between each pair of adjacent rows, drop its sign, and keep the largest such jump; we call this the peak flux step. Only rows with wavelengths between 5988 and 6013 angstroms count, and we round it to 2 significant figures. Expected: 3.0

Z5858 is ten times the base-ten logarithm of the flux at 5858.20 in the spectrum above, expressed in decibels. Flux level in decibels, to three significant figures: 14.3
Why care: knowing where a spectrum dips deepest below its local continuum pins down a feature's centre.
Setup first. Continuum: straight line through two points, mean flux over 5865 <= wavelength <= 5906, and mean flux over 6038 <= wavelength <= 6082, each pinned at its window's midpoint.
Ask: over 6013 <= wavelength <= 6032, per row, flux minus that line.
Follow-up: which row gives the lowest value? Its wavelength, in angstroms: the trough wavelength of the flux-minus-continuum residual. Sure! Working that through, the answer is 6022.33 angstroms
